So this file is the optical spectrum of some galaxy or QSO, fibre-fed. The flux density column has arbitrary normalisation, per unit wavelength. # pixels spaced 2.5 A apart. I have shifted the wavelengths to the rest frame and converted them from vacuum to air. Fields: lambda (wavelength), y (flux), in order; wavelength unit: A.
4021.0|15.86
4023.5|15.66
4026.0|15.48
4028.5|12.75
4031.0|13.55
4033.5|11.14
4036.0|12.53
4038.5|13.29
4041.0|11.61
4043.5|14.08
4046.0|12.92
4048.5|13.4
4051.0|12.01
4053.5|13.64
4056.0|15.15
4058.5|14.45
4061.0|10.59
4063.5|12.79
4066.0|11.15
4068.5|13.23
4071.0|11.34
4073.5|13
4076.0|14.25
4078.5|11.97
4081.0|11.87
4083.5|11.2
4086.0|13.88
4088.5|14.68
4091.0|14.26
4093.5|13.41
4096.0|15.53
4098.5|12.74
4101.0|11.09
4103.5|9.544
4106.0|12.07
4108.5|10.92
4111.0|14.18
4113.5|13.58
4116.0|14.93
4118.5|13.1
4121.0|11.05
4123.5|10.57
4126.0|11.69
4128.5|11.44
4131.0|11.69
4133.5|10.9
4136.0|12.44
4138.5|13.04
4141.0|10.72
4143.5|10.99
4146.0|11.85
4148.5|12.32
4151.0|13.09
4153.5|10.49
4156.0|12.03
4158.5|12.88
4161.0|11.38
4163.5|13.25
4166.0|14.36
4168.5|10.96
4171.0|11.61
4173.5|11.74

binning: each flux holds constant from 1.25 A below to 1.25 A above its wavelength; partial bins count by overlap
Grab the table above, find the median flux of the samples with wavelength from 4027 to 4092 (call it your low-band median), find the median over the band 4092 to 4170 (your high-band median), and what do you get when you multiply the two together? 156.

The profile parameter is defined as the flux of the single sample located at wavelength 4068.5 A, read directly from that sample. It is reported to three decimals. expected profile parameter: 13.230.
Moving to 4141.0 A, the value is 10.720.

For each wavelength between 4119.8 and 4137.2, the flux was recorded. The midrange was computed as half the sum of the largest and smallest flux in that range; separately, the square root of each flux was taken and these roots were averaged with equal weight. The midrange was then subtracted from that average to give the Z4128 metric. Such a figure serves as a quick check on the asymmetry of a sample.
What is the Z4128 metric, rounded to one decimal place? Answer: -8.1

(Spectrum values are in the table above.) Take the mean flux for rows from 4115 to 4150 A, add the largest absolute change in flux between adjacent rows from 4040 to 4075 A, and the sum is 15.8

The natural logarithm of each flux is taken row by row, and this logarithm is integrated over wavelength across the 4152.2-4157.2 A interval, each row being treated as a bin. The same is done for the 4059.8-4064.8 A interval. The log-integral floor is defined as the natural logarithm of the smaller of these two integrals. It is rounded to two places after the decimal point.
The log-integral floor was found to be 2.49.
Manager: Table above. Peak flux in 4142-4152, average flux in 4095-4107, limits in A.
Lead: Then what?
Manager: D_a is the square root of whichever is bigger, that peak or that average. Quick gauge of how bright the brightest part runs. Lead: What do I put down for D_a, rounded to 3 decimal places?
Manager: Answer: 3.618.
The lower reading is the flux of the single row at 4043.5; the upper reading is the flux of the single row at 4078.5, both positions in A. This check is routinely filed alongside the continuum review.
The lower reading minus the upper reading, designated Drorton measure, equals 2.1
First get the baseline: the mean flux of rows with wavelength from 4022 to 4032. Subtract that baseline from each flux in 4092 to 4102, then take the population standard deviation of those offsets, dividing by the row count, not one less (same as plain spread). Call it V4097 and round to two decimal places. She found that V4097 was 1.59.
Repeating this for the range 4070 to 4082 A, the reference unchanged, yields 1.03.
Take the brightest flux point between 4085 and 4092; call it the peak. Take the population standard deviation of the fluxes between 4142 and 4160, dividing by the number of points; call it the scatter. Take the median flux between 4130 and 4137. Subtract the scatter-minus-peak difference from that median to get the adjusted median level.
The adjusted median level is 25.5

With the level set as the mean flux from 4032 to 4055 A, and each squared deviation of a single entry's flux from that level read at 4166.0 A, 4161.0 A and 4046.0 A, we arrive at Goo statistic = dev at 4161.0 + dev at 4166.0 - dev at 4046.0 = 4.4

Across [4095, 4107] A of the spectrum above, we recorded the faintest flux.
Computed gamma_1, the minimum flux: 9.544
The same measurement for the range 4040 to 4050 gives 11.61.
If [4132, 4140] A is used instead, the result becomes 10.9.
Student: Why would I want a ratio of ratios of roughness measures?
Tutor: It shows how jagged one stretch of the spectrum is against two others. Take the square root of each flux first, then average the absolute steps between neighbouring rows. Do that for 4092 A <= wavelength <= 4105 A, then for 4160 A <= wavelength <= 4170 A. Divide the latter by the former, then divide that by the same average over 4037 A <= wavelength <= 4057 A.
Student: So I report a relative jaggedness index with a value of 5.2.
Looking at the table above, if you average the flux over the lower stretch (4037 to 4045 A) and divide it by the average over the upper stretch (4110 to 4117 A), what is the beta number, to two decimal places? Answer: 0.91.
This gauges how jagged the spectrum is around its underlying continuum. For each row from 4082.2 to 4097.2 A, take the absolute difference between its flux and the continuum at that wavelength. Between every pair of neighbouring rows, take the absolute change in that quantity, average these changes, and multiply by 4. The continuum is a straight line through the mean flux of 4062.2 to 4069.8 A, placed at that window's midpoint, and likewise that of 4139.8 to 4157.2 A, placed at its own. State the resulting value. 3.9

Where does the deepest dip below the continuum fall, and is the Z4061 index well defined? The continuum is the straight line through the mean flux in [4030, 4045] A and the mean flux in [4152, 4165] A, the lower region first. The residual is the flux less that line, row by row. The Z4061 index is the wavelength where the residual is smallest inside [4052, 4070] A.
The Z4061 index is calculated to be 4061.0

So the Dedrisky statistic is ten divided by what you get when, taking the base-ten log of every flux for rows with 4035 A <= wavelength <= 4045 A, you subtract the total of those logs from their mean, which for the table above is -3.01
